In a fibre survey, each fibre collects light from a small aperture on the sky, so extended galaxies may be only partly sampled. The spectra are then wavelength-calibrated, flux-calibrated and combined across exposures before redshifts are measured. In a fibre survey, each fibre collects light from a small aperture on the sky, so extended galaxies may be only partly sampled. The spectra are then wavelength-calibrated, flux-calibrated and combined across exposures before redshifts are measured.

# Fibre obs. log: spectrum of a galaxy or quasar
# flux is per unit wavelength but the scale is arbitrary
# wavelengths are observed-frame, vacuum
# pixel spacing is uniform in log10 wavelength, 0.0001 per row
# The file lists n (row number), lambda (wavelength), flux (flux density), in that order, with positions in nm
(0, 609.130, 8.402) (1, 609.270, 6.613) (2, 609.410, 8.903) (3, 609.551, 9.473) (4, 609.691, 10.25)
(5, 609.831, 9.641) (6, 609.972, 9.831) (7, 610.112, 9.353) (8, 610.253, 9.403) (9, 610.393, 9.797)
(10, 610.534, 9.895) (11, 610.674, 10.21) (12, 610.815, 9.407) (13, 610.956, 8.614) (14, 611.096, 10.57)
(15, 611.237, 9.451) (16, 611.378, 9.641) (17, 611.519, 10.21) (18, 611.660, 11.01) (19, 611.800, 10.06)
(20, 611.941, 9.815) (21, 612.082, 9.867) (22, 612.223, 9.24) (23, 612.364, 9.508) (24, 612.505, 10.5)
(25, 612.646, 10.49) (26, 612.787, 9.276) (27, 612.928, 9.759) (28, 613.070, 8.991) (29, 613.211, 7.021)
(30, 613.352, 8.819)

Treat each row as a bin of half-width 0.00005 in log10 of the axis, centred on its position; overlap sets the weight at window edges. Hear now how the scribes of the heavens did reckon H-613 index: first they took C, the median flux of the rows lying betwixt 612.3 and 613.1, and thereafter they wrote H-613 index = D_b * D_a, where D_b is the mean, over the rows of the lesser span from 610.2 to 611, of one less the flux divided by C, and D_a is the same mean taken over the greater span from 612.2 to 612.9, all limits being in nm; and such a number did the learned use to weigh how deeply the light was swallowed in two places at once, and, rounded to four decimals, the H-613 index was -0.0001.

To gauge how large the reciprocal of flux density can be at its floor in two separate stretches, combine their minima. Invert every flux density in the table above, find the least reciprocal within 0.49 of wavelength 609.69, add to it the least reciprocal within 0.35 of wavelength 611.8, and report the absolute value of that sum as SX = 0.188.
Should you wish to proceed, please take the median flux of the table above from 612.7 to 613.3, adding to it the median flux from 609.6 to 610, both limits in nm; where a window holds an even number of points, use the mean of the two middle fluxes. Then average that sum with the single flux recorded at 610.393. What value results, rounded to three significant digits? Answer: 14.4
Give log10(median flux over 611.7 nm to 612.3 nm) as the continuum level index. 0.993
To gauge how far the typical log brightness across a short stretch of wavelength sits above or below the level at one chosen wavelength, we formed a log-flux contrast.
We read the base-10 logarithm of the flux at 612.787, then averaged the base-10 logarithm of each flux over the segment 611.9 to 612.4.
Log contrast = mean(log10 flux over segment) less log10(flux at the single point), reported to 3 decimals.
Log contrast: 0.015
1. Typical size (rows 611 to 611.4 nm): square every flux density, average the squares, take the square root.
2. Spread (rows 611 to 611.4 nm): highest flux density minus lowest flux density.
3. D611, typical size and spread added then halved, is 5.51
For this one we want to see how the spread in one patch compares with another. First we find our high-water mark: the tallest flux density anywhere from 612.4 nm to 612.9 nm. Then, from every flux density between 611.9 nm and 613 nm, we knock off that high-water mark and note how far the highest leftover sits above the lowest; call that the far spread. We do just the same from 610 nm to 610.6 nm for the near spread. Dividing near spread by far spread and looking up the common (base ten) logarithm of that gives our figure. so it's -0.37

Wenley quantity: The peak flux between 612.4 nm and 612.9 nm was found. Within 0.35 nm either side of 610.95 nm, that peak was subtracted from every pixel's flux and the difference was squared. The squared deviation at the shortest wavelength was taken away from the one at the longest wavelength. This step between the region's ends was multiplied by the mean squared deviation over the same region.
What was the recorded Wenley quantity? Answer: 1.2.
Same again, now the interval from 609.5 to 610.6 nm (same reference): -0.5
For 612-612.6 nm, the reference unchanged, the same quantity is -0.3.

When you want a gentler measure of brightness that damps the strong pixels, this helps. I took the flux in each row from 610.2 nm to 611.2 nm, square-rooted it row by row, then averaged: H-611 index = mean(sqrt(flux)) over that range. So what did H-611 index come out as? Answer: 3.11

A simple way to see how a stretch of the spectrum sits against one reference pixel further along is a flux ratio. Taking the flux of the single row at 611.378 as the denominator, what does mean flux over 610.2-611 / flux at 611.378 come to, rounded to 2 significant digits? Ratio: 0.99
